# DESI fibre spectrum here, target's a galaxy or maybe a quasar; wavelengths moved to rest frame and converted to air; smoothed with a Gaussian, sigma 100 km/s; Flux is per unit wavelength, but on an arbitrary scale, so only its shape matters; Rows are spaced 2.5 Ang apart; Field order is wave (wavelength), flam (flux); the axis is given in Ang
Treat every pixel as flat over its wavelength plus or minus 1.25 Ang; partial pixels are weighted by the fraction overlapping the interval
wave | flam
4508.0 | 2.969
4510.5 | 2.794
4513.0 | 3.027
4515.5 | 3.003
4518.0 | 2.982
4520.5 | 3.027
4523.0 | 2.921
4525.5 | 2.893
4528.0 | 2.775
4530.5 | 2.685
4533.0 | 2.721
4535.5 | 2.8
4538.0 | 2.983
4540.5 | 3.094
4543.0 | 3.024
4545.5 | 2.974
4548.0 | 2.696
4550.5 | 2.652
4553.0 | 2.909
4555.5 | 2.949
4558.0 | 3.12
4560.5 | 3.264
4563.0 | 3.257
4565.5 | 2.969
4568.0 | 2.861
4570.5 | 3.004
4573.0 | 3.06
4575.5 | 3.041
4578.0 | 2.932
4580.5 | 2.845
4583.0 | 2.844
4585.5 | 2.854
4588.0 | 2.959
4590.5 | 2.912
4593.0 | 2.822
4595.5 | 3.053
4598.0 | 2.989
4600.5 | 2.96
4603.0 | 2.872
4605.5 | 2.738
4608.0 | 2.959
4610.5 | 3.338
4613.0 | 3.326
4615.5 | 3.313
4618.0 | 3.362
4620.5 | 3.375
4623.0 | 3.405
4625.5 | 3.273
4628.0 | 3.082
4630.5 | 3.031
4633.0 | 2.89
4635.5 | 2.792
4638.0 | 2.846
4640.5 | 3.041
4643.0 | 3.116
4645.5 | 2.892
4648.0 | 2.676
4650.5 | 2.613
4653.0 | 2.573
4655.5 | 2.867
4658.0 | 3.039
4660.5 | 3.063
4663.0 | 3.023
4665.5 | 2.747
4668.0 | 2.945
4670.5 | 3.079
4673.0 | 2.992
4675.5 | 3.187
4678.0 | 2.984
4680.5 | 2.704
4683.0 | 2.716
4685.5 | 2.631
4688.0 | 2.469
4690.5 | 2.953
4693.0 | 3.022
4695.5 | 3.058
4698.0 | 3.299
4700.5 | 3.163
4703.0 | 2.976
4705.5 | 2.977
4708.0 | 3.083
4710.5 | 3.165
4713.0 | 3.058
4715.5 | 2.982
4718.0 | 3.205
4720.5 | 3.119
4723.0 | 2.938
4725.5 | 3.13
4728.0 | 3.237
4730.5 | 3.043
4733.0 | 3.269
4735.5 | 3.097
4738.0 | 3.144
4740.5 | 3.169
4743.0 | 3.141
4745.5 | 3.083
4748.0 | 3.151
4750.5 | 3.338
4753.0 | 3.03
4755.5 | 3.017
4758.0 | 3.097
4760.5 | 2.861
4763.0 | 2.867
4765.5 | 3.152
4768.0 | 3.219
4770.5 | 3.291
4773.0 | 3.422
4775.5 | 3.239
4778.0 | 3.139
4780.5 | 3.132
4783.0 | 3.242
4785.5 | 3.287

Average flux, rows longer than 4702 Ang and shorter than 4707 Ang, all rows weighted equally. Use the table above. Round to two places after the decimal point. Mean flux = 2.98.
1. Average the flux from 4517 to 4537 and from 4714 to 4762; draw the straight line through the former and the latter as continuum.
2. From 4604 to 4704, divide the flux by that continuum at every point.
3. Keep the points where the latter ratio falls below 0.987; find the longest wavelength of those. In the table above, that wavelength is 4703.0 Ang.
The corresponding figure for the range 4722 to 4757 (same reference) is 4755.5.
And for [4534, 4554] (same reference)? 4550.5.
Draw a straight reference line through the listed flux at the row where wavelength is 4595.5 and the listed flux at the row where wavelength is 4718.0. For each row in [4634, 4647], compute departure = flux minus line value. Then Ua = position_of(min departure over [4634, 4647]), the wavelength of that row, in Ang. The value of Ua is 4635.5 Ang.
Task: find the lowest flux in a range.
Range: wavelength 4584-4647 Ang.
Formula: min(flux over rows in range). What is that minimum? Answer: 2.738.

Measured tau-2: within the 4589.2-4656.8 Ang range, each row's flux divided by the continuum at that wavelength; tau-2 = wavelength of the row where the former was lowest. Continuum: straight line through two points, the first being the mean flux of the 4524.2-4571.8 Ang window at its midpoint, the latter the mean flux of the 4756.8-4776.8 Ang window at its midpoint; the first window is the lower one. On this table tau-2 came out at 4653.0 Ang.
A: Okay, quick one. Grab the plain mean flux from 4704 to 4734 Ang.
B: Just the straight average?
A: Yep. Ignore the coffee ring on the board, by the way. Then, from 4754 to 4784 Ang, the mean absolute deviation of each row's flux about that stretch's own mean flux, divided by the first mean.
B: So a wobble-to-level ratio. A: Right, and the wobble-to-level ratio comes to 0.039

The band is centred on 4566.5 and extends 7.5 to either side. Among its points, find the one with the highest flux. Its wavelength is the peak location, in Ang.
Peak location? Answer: 4560.5 Ang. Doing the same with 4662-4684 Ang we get 4675.5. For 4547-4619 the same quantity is 4618.0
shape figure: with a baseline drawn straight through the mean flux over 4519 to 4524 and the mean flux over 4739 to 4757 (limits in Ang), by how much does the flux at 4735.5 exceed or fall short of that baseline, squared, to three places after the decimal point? 0.001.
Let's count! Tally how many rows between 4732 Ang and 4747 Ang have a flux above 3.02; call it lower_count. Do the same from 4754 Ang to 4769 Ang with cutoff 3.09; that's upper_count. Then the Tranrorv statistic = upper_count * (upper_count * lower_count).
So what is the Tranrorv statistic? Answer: 54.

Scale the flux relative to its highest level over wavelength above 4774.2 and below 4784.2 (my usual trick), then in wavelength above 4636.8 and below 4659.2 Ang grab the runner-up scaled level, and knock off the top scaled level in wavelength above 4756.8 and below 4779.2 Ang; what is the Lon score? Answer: -0.12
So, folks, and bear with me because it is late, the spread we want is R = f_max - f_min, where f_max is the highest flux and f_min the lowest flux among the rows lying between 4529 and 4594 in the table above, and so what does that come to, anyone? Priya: 0.61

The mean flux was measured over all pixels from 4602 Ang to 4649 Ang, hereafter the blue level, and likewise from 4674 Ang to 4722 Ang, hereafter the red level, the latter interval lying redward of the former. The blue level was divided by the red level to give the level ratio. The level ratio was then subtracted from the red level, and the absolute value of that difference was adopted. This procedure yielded 1.96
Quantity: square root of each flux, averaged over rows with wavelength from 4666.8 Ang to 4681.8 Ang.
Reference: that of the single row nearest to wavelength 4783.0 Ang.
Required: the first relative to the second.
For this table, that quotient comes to 0.96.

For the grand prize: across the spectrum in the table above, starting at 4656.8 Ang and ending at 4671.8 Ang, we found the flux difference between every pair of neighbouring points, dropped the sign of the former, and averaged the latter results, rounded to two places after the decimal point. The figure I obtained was 0.13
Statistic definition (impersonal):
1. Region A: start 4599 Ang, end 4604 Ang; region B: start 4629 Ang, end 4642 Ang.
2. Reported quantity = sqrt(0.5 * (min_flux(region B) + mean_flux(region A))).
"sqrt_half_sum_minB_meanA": 1.69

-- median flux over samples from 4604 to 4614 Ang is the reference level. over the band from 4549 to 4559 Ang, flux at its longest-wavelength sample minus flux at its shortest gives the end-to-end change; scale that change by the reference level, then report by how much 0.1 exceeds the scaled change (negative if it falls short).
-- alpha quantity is -0.05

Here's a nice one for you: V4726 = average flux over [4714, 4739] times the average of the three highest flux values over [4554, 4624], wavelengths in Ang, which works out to 10.5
